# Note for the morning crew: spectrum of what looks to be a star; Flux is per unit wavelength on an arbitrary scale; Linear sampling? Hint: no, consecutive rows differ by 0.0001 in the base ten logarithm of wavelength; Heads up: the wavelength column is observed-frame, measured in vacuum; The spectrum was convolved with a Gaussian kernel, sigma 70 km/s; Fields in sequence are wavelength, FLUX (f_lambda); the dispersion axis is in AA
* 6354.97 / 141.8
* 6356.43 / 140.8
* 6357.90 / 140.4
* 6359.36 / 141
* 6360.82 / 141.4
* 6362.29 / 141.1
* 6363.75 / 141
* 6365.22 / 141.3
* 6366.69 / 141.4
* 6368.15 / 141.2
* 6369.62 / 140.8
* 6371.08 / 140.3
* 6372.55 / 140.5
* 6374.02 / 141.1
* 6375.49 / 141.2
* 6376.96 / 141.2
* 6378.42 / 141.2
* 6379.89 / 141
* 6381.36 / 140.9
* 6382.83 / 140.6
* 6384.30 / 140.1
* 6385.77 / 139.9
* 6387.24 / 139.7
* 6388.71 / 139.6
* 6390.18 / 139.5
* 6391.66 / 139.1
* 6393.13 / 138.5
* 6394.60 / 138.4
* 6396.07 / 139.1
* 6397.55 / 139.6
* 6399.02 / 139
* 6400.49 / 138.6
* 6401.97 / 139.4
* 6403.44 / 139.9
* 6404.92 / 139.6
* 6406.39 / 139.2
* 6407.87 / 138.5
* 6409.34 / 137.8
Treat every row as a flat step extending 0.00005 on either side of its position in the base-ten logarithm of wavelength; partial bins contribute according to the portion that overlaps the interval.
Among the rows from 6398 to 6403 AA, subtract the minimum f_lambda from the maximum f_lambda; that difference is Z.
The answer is 0.80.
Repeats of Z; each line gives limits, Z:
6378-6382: 0.30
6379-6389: 1.40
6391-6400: 1.20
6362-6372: 1.10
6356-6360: 0.60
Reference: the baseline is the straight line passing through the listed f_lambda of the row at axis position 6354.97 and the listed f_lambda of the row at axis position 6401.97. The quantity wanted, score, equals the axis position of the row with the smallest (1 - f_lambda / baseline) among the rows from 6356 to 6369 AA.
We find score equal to 6366.69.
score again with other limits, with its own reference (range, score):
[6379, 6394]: 6379.89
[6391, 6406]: 6403.44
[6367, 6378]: 6376.96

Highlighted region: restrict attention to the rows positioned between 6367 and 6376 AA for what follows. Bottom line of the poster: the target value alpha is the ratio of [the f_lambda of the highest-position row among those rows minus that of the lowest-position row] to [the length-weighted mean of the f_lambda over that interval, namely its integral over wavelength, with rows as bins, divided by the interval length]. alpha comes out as 0.0000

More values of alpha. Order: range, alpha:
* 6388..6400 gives -0.0043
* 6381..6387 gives -0.0071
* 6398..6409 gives -0.0036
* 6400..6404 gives 0.0093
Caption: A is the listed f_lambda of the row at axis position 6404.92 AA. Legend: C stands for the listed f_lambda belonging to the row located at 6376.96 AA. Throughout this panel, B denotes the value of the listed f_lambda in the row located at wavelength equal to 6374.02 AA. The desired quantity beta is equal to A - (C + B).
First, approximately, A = 139.6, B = 141.1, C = 141.2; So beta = -143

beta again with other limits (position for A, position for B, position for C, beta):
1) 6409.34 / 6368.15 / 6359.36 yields -144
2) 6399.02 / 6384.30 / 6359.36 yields -142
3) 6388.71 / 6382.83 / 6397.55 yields -141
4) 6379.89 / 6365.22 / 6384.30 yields -140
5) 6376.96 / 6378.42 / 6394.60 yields -138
